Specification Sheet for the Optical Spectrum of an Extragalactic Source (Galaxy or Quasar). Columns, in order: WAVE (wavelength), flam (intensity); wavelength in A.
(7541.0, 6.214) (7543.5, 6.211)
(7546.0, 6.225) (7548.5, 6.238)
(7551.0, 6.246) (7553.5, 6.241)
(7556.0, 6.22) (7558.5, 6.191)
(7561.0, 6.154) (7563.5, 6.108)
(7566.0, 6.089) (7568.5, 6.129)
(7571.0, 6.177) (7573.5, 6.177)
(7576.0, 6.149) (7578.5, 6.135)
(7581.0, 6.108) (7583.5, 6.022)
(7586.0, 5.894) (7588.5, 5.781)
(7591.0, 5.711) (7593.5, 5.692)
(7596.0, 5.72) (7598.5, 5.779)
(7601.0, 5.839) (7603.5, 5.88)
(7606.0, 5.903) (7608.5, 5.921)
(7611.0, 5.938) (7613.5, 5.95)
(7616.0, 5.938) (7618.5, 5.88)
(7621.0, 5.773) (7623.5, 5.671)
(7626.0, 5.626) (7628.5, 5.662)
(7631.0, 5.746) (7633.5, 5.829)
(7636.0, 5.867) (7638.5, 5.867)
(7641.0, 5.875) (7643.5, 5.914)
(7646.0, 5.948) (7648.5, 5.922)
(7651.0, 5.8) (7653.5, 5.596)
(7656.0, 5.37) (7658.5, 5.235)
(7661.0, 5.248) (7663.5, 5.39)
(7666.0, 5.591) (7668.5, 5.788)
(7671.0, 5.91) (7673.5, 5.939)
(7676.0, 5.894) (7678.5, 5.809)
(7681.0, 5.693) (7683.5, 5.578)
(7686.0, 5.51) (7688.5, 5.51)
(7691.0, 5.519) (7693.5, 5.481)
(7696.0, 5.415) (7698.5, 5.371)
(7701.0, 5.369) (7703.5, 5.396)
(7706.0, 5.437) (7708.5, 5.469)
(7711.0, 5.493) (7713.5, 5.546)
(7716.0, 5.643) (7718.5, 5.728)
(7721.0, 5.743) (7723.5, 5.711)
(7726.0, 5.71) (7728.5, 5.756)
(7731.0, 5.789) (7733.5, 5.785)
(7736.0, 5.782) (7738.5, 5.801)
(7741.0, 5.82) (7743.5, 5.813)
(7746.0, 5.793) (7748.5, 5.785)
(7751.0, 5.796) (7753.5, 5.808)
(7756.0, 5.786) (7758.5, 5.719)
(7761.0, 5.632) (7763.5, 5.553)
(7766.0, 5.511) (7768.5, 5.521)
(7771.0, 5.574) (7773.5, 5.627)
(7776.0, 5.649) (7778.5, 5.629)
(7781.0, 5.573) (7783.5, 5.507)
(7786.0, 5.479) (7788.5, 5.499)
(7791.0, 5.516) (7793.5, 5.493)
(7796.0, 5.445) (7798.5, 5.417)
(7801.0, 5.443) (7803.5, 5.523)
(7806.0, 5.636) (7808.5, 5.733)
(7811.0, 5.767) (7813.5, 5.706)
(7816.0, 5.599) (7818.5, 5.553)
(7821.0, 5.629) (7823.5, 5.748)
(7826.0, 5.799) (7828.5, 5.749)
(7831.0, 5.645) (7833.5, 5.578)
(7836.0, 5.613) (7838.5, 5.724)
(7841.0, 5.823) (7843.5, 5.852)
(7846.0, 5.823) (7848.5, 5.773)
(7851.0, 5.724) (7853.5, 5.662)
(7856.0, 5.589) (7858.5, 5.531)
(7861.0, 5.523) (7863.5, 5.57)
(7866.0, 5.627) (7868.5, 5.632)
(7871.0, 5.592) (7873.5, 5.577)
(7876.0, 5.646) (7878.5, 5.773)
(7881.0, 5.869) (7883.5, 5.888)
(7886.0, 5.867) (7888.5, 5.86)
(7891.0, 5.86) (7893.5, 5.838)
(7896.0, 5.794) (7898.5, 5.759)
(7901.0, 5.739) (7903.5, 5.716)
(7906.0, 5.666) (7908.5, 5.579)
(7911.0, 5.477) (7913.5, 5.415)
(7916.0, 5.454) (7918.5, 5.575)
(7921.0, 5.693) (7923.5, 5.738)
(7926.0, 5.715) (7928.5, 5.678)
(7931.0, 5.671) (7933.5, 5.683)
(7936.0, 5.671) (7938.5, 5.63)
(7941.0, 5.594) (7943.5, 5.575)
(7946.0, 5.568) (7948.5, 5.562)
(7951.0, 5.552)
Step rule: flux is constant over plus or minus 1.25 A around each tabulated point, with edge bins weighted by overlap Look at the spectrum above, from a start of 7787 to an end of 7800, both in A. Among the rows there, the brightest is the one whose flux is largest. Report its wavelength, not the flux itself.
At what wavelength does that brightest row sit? 7791.0 A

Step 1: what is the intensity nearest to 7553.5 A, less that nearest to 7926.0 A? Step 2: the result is 0.53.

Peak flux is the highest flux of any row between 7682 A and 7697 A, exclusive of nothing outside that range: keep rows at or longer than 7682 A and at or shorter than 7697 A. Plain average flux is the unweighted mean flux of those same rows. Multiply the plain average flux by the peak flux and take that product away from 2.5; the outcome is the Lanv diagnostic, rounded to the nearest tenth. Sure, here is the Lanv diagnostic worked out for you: -28.2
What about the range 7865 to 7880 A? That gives -30.1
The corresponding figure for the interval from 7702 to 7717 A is -28.5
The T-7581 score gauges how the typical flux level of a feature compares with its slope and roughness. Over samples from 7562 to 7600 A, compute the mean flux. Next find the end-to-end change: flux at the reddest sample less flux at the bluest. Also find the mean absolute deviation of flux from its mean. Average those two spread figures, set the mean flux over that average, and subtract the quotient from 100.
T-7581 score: 176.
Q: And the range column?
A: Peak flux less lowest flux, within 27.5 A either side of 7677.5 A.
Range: 0.70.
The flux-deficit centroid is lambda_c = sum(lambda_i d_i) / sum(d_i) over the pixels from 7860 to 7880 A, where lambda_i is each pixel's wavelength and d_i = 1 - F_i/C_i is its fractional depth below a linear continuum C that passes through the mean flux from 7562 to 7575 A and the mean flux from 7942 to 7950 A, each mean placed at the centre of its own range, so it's 7864.4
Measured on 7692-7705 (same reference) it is 7698.7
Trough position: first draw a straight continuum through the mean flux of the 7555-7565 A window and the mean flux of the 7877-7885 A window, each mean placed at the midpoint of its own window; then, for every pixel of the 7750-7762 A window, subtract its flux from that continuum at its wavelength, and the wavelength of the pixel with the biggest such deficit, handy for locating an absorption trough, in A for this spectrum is 7761.0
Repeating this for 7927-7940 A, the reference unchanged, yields 7938.5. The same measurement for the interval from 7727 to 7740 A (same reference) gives 7728.5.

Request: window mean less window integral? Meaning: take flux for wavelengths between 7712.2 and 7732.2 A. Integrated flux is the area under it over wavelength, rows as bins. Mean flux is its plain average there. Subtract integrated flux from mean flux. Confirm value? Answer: -108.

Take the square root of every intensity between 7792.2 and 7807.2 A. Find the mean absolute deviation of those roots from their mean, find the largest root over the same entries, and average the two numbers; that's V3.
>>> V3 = 1.19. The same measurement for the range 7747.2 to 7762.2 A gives 1.21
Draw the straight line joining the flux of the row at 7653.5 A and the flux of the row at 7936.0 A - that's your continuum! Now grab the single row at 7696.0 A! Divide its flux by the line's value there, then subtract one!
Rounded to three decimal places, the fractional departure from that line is -0.034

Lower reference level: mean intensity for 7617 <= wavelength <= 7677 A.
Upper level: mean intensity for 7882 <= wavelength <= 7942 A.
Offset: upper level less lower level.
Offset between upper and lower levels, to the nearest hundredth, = -0.03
